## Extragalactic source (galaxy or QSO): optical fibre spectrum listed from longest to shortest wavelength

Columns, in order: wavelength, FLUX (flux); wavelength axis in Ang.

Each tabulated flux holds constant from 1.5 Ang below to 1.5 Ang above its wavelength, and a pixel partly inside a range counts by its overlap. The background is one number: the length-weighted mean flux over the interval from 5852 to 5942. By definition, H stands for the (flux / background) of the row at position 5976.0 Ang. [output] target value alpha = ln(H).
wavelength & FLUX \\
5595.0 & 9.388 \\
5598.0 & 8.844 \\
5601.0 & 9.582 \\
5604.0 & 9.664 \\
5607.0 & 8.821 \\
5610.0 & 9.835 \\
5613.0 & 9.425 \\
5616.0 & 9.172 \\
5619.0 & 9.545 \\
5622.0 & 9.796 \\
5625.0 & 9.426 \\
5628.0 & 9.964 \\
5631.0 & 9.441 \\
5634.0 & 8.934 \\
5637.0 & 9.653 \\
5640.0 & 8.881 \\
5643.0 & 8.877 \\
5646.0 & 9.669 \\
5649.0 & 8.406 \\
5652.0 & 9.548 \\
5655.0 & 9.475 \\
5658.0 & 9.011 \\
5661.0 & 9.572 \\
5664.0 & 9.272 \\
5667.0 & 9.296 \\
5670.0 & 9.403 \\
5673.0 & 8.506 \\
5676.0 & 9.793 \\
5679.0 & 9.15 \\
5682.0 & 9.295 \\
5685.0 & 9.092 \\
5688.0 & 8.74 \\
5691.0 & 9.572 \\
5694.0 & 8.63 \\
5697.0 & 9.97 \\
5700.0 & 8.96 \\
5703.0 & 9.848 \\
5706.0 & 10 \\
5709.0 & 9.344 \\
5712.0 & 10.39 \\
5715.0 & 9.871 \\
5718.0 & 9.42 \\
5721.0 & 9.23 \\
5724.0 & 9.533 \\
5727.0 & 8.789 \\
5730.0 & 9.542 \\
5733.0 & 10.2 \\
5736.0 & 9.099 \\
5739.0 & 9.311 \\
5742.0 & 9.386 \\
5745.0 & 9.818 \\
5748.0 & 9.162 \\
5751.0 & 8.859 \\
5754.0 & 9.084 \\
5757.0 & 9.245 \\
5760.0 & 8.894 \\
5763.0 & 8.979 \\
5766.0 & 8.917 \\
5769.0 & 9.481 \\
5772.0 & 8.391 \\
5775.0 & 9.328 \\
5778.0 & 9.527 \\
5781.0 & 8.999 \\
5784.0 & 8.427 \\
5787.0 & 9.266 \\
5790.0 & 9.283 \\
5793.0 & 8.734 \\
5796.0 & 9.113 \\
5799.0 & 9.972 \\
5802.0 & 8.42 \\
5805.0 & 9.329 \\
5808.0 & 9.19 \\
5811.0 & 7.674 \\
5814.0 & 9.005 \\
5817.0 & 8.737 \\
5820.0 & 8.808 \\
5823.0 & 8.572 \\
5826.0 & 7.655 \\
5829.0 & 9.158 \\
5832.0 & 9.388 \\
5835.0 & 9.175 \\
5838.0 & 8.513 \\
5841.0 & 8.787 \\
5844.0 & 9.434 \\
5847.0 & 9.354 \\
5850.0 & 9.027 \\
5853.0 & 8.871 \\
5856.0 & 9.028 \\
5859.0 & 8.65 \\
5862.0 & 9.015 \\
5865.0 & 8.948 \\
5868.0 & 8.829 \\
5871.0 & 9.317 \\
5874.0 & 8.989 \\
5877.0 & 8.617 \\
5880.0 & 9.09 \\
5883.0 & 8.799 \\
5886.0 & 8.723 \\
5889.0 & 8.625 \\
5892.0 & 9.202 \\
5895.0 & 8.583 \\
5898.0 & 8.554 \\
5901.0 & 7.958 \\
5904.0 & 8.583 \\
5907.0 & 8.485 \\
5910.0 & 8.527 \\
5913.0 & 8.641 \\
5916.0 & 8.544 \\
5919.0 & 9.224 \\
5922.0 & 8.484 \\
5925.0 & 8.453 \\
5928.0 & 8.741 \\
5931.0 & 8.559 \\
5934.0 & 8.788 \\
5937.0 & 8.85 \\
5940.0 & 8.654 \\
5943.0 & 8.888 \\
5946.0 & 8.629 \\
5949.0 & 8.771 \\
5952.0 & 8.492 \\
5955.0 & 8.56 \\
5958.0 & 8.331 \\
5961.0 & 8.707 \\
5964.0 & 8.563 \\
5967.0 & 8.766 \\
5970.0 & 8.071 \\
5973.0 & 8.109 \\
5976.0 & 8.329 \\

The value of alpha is -0.05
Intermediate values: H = 0.95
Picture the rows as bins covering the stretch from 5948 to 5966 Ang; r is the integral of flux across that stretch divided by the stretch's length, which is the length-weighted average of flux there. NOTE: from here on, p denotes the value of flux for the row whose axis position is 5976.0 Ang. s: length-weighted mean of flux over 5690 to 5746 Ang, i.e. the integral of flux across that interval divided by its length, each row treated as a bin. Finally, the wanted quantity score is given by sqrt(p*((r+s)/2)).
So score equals 8.68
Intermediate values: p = 8.329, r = 8.57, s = 9.52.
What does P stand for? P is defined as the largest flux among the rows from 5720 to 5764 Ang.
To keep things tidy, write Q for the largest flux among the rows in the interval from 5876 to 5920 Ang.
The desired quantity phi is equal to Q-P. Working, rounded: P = 10.2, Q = 9.224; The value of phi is -1.0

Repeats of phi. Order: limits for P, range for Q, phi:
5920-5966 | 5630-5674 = 0.8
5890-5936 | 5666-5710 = 0.8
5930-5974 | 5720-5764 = 1.3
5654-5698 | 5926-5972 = -1.1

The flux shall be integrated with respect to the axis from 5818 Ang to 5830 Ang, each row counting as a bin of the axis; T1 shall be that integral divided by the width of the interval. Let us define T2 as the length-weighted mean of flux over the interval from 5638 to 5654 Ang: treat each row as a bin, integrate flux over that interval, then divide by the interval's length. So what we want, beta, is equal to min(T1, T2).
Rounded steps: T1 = 8.5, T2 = 9.11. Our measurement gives 8.5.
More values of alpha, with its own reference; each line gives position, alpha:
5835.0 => 0.05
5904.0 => -0.02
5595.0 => 0.07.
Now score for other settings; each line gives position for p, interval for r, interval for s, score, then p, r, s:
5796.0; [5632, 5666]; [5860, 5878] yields 9.10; 9.113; 9.21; 8.95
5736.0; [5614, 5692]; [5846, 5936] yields 9.06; 9.099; 9.29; 8.77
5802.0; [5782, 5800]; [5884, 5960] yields 8.64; 8.42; 9.11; 8.64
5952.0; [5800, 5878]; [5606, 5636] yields 8.82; 8.492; 8.87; 9.45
